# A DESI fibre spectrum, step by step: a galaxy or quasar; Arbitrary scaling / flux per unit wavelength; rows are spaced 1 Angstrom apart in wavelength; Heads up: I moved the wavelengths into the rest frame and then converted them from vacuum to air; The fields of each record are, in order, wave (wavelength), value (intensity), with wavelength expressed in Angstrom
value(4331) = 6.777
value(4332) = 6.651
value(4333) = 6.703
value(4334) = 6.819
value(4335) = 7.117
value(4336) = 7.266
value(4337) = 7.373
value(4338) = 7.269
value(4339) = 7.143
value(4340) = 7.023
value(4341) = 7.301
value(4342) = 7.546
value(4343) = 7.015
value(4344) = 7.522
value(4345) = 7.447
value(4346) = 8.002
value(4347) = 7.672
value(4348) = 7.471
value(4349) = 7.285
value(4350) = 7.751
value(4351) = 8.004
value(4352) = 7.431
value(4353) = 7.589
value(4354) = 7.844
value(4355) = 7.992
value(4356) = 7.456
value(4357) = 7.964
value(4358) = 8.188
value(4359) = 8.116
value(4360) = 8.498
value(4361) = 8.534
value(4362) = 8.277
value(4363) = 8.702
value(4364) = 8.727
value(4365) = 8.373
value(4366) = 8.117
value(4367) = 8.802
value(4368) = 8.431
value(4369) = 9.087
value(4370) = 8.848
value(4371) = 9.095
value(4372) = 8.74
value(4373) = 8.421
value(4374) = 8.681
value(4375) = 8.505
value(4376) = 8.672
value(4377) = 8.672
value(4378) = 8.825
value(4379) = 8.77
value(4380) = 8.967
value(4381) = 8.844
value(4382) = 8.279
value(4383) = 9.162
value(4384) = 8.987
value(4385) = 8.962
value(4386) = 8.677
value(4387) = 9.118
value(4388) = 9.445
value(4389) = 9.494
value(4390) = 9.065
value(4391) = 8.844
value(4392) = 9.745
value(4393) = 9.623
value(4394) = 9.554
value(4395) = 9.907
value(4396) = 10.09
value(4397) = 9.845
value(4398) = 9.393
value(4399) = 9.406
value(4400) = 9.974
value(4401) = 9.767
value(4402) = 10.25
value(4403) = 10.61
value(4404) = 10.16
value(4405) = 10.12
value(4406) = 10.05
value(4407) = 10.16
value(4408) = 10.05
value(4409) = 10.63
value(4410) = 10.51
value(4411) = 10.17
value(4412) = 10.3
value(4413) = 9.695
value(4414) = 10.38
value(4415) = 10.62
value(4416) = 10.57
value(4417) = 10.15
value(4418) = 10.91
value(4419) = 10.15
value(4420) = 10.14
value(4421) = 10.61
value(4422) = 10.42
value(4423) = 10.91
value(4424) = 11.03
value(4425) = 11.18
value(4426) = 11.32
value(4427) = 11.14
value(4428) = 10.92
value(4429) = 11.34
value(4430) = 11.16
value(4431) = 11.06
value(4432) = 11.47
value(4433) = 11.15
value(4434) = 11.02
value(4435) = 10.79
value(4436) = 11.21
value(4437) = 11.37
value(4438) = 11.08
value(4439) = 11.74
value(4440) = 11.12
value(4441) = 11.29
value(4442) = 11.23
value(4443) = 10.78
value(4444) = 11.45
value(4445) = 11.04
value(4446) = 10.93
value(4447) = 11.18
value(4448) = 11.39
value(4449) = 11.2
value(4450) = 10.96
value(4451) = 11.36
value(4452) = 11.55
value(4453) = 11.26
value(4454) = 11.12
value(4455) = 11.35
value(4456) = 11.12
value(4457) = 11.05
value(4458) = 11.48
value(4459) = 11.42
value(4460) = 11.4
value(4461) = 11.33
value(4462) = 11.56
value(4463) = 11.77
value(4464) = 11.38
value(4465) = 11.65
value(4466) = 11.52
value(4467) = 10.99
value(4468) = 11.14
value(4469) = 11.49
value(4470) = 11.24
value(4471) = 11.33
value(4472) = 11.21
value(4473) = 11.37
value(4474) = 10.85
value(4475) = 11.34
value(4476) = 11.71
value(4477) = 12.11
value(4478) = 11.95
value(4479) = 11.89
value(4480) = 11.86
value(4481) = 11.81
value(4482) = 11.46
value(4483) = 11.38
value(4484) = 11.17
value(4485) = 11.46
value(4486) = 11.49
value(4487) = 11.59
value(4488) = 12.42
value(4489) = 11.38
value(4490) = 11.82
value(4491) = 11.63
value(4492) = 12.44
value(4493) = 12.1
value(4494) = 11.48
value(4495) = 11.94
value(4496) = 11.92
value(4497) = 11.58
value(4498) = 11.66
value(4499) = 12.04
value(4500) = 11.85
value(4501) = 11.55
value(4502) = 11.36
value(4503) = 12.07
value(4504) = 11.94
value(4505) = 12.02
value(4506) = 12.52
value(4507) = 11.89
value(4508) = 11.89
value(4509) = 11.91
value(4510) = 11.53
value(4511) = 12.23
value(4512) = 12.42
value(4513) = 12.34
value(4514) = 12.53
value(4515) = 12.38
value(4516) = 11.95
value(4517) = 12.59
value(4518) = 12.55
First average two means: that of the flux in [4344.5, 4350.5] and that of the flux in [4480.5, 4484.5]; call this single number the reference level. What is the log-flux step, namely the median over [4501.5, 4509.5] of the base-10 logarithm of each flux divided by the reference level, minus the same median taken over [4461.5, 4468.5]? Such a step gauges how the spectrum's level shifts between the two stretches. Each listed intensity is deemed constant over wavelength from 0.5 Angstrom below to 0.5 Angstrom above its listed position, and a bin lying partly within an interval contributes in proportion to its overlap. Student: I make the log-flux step 0.015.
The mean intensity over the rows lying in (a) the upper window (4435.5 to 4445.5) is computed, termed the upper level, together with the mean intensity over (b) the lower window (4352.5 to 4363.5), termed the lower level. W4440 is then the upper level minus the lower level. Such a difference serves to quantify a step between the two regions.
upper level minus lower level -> 3.1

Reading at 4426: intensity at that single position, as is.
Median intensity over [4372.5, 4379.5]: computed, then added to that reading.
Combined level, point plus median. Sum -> 20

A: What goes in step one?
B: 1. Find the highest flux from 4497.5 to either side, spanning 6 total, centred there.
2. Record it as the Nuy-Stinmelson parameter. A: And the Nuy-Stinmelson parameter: 12.04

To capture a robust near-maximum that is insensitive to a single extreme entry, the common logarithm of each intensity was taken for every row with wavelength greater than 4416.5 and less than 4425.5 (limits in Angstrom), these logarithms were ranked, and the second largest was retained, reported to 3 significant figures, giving 1.04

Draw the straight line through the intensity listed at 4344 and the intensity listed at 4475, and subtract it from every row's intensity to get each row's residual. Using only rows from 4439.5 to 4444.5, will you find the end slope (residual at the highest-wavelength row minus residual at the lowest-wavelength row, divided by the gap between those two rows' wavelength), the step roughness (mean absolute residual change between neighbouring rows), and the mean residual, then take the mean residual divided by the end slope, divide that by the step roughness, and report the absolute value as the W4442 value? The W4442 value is 44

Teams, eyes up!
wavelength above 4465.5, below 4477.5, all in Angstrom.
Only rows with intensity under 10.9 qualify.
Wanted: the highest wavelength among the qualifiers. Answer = 4474 Angstrom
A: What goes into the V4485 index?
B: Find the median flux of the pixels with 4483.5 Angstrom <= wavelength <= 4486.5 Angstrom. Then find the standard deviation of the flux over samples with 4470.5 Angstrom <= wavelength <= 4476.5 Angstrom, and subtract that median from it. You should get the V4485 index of -11.2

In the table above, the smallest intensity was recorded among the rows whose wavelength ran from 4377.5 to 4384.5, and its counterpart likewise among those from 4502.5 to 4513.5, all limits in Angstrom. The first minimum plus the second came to 19.8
